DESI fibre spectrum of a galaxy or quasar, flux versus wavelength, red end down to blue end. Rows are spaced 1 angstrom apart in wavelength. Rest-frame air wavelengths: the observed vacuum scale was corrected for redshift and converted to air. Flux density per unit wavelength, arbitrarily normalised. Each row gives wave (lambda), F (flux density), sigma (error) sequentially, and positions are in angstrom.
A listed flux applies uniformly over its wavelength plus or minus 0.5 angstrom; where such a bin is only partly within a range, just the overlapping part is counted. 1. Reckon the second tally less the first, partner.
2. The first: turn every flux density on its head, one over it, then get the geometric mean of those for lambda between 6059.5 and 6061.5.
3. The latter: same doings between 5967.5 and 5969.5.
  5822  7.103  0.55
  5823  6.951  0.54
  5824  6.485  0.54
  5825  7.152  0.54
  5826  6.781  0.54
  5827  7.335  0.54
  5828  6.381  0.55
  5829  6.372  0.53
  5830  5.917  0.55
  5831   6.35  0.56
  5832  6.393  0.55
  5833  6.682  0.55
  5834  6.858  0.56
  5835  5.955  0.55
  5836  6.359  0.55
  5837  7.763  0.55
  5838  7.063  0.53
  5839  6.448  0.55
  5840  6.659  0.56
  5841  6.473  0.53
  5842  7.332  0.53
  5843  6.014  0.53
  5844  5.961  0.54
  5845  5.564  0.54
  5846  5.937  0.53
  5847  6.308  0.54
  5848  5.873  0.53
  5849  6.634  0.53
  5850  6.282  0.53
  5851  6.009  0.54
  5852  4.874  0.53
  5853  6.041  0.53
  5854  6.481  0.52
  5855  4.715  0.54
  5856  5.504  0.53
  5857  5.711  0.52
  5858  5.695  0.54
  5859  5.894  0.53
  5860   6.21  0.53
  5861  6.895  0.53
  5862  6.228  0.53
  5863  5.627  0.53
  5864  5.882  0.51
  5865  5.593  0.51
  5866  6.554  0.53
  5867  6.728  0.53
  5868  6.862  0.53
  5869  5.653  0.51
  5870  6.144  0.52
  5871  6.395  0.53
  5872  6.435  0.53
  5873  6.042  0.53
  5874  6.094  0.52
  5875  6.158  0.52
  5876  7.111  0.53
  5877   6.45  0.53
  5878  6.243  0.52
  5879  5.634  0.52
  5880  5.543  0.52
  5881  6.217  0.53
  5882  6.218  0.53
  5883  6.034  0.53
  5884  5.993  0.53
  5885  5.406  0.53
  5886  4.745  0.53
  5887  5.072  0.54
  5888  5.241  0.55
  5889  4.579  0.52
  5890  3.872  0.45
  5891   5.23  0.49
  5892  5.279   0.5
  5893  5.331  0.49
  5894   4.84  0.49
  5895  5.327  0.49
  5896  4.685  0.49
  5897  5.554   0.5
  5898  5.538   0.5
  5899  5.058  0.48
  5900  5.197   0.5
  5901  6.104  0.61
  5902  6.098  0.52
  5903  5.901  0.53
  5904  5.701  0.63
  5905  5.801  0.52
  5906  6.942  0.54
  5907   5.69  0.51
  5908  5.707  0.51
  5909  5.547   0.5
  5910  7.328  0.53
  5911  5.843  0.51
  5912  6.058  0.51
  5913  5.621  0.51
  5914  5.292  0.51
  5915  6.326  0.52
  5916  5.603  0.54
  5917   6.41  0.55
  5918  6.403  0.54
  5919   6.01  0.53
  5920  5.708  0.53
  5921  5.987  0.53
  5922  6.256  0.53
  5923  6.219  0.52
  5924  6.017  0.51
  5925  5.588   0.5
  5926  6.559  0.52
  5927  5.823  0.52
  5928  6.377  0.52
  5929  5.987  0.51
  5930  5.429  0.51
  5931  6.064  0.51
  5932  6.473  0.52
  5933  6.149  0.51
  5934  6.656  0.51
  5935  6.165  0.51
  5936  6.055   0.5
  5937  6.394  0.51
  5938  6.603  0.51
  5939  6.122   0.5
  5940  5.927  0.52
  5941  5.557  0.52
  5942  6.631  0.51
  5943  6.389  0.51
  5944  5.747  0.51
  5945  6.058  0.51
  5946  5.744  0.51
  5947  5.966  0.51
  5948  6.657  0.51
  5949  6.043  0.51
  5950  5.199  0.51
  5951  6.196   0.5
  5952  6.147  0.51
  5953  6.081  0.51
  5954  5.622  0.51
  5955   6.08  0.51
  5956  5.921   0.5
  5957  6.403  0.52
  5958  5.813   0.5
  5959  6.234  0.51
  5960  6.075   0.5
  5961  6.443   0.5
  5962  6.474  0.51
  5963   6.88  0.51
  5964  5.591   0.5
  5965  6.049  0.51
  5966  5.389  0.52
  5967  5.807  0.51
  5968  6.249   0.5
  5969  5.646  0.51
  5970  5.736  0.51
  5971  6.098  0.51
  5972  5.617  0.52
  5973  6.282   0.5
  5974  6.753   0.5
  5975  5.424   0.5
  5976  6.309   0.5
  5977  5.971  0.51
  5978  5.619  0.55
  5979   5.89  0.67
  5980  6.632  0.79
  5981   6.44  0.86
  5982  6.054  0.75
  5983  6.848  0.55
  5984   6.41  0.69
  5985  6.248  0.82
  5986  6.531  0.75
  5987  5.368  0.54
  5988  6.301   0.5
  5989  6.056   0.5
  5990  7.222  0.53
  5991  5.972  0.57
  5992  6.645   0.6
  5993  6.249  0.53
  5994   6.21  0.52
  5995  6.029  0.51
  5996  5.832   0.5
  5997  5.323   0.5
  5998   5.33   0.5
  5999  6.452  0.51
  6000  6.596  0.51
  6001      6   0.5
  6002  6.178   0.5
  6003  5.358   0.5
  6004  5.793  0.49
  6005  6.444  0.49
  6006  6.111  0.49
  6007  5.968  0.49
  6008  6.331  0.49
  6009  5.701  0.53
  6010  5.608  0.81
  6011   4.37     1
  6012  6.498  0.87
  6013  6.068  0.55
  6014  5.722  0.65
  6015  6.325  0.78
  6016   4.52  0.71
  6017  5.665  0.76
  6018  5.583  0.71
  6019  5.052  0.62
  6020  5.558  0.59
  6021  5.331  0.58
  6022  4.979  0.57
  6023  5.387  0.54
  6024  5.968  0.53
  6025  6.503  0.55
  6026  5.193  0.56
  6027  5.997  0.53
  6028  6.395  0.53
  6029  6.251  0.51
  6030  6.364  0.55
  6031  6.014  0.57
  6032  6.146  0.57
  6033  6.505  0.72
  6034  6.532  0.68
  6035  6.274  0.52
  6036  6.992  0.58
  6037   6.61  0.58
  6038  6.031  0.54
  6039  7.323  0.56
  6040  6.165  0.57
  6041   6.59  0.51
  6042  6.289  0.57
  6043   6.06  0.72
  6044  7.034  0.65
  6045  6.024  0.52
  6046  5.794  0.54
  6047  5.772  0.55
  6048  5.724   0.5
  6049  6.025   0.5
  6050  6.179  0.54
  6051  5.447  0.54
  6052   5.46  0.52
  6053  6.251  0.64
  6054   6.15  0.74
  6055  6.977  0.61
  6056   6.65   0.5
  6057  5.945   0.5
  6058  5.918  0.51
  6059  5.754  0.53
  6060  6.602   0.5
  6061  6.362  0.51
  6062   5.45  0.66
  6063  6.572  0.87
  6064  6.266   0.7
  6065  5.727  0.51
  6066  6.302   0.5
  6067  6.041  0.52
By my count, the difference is 0.014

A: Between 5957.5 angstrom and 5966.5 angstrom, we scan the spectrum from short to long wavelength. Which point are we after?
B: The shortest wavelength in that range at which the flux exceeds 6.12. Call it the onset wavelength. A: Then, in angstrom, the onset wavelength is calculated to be 5959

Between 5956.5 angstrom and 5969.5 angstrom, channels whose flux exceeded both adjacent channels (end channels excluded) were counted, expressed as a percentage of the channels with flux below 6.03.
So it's 80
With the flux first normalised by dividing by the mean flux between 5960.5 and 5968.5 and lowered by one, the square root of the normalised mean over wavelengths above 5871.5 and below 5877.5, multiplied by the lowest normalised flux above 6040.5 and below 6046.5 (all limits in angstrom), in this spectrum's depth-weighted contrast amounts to -0.011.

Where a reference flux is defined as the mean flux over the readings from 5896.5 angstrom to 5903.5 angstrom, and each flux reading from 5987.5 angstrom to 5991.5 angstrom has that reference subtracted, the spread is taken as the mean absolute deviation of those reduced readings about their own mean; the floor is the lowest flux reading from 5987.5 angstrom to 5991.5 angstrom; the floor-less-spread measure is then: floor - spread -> 5.55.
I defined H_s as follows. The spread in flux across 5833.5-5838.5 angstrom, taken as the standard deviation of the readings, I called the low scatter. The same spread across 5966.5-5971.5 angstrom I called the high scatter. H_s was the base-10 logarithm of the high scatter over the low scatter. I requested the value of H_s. -0.4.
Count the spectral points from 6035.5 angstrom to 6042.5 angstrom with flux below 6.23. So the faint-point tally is 2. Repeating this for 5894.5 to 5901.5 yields 7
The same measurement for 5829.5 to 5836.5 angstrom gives 2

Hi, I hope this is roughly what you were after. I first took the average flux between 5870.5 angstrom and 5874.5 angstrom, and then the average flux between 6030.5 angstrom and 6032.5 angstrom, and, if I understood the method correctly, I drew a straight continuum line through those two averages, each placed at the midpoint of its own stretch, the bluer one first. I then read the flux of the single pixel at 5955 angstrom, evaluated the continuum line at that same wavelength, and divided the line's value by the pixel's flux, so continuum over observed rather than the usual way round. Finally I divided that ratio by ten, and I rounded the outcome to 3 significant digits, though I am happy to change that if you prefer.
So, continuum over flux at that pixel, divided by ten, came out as 0.101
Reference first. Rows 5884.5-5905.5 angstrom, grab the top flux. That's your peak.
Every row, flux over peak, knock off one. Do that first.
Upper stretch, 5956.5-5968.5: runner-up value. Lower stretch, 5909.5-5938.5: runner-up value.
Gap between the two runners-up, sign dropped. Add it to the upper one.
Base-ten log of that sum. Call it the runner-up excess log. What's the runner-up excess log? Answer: -1.0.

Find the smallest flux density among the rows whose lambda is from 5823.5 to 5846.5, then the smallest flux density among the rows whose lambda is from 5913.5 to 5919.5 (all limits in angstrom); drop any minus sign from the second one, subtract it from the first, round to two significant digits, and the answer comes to 0.27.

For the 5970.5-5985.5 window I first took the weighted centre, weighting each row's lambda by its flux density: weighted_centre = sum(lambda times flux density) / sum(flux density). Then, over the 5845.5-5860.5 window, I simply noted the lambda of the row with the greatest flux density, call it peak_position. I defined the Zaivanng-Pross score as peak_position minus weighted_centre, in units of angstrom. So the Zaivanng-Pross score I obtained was -129.1 angstrom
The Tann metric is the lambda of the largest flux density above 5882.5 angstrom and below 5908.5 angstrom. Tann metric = 5906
